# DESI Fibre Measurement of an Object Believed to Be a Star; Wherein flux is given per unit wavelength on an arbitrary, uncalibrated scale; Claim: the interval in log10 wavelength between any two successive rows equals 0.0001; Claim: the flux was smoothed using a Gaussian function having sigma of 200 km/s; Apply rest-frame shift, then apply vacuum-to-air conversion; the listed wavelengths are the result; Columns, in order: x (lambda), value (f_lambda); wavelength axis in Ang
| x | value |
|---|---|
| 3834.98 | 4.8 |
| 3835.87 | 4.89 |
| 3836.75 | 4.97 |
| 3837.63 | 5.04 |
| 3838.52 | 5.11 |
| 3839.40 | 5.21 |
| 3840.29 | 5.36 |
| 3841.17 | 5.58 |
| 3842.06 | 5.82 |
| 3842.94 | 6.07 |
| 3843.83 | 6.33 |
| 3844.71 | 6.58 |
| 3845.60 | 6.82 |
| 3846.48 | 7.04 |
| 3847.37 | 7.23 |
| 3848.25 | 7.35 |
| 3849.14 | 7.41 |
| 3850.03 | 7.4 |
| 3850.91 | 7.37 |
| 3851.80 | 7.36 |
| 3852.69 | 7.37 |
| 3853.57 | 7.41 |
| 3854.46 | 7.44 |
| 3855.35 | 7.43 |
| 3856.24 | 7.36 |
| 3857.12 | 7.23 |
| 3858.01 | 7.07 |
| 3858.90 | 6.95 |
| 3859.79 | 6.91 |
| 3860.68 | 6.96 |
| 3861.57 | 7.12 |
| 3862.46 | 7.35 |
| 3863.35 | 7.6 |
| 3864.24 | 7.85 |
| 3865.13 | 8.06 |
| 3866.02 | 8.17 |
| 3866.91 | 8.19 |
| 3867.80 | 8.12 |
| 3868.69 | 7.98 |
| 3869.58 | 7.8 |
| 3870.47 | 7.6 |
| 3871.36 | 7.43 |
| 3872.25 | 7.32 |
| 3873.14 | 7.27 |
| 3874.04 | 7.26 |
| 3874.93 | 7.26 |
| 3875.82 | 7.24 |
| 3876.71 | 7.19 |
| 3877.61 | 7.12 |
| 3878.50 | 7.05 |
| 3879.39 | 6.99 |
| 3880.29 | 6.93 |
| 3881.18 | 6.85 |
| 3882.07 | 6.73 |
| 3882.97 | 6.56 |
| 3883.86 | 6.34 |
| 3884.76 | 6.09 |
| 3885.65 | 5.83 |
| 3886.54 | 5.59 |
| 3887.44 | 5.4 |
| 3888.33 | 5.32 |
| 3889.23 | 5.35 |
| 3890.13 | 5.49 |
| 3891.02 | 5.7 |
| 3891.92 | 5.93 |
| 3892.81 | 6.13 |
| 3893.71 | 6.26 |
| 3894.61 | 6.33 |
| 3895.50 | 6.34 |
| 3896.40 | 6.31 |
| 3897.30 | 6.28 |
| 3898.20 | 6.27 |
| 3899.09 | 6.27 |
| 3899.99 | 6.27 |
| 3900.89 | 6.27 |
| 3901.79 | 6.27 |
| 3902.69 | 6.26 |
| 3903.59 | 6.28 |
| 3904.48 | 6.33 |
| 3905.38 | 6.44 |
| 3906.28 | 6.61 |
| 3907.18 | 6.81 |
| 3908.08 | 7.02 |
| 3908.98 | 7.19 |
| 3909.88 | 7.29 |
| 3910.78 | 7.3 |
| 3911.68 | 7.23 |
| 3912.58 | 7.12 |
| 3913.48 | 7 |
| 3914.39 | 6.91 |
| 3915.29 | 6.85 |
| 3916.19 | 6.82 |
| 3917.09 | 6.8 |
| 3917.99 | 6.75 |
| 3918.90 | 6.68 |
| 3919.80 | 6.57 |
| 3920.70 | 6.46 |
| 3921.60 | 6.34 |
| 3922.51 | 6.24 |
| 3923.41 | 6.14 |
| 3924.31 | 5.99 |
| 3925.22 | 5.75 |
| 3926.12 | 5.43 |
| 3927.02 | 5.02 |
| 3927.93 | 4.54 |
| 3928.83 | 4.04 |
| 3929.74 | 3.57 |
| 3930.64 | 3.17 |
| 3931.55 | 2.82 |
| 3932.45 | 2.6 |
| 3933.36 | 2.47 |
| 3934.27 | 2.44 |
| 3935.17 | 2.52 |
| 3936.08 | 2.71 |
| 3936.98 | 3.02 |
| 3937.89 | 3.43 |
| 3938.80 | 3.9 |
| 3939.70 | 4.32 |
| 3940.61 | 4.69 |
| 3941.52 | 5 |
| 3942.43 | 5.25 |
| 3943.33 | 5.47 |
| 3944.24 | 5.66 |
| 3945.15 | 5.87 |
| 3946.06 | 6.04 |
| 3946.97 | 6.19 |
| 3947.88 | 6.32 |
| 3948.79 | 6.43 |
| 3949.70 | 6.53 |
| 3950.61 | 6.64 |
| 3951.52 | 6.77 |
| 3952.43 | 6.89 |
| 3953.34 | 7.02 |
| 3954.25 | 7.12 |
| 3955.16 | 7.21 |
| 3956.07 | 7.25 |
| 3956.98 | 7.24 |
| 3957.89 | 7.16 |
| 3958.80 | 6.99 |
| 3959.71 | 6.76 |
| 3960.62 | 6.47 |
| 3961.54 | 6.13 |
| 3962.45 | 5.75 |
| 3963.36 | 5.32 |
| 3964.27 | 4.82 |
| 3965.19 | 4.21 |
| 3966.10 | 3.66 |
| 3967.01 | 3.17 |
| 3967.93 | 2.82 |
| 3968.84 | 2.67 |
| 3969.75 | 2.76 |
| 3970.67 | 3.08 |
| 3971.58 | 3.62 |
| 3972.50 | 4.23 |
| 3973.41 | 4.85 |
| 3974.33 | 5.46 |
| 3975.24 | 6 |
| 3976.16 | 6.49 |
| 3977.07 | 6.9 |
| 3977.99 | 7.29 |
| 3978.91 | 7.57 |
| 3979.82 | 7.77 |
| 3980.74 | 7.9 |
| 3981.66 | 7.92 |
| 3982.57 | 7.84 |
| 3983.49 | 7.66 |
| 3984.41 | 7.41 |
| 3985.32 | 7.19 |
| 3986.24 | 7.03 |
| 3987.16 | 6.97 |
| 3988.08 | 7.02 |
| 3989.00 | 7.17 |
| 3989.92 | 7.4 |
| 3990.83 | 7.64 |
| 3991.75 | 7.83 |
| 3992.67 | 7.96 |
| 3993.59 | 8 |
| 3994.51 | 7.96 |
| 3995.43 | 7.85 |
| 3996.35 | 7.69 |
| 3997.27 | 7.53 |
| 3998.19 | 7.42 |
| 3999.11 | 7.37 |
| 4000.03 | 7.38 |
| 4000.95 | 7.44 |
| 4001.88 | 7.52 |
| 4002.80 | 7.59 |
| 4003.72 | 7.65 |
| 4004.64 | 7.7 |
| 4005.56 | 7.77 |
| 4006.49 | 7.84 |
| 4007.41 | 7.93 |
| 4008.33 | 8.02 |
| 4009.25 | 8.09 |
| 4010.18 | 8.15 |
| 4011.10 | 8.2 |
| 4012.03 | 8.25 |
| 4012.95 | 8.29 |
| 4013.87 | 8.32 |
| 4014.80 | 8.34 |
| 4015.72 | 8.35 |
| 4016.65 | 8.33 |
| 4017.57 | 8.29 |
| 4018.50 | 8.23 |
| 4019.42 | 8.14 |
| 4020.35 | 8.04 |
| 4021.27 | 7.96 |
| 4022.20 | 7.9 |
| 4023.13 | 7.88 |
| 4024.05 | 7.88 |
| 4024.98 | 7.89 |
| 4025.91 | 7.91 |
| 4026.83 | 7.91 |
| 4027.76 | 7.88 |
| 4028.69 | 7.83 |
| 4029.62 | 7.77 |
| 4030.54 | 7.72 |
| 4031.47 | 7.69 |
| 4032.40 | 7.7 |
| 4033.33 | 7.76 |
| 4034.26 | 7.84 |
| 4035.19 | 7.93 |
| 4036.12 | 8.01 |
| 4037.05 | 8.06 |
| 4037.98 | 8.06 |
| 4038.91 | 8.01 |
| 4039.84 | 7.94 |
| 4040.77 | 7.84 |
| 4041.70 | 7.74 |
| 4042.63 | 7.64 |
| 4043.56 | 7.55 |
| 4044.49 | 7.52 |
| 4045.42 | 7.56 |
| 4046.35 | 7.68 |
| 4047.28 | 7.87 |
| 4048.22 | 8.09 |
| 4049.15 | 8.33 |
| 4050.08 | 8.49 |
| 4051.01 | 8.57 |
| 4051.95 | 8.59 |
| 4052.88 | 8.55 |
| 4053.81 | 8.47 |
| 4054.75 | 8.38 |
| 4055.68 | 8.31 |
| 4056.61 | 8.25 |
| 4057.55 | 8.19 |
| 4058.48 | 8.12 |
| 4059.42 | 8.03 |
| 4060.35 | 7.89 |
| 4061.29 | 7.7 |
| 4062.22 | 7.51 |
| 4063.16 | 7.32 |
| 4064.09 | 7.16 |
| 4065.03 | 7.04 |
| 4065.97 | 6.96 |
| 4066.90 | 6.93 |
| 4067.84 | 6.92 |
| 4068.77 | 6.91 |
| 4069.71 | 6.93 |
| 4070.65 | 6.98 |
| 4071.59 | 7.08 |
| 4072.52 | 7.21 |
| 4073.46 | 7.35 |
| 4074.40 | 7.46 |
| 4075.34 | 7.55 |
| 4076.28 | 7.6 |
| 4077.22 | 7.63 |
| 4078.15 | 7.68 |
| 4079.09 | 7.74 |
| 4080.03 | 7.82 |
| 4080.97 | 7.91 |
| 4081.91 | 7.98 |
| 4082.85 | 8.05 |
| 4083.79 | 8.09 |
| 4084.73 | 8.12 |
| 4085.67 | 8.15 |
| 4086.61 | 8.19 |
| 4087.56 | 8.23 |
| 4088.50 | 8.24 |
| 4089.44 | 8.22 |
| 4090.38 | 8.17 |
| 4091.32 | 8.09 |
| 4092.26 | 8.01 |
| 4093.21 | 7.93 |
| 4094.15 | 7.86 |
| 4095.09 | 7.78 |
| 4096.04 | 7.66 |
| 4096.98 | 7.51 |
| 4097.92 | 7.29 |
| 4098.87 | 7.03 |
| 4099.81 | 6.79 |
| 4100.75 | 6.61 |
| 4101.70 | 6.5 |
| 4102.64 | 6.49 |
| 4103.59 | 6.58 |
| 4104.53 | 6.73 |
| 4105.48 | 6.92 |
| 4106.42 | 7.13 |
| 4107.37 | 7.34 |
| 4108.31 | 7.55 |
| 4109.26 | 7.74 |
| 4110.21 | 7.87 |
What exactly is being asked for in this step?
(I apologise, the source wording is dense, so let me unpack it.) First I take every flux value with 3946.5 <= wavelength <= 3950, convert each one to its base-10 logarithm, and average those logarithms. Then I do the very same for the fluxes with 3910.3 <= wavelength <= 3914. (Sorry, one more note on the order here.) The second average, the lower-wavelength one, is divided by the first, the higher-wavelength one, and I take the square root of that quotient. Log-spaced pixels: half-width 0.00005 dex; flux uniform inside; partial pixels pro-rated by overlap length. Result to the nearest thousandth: 1.031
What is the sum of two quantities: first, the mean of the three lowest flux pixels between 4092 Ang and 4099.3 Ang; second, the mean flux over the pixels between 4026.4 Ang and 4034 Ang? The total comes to 15.1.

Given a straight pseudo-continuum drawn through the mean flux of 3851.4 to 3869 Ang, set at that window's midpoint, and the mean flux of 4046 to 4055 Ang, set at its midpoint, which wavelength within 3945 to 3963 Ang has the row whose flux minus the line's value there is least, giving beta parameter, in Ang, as 3962.45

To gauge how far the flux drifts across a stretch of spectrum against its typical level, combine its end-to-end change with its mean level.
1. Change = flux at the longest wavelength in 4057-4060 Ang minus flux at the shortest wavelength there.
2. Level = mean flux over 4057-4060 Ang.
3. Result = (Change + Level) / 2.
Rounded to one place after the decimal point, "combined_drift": 4.0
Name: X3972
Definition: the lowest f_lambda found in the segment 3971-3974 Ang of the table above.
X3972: 3.62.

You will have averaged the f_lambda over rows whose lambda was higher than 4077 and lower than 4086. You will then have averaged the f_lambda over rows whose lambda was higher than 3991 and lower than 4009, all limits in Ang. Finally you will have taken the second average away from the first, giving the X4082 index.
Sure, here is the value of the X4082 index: 0.2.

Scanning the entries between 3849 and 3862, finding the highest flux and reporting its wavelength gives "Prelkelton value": 3854.46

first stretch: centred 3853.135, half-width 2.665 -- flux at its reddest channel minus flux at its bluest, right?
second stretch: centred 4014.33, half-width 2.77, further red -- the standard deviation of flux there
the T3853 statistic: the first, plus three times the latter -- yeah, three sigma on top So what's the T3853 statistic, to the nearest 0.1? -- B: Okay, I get 0.2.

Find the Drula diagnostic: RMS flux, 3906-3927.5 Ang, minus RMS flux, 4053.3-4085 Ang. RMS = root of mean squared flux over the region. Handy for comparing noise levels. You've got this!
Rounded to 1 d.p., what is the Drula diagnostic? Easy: -1.0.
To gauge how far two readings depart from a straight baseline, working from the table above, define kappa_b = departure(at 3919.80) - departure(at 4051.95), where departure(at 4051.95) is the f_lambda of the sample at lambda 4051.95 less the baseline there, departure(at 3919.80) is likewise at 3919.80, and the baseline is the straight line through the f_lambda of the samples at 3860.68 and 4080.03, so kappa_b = -1.5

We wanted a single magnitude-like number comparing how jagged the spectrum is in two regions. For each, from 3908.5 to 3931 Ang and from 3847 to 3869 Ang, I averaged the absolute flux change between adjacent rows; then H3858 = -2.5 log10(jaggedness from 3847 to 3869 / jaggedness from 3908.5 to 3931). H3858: 0.7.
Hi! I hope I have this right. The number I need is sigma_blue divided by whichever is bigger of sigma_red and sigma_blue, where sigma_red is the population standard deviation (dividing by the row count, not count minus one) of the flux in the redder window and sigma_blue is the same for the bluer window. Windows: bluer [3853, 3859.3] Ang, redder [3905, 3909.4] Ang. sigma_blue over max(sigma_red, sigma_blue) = 0.67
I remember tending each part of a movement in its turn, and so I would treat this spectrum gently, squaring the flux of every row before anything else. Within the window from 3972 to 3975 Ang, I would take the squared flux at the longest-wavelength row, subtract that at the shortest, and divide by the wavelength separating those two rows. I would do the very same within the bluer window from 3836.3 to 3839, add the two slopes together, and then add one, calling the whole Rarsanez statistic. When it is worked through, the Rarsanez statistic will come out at 8.3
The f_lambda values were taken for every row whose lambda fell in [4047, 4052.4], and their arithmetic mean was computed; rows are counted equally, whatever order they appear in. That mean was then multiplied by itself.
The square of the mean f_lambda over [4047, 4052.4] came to 69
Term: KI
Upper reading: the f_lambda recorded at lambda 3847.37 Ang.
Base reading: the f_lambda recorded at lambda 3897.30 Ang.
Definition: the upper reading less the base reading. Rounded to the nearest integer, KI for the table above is 1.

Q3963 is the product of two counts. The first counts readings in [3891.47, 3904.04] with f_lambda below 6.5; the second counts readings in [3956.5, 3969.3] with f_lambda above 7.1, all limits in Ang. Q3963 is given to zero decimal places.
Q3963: 28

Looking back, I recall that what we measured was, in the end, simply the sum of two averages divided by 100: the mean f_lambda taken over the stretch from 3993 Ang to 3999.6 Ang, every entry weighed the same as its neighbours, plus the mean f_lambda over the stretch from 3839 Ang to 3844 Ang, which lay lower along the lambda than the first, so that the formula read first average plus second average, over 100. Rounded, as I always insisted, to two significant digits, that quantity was 0.13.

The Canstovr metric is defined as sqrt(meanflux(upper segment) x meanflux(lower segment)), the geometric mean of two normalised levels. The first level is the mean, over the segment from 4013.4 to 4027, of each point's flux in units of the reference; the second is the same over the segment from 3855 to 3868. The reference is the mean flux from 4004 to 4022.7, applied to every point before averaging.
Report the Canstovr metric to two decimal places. 0.96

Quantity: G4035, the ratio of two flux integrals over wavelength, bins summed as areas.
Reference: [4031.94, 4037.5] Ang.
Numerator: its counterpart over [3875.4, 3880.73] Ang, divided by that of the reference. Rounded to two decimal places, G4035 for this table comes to 0.86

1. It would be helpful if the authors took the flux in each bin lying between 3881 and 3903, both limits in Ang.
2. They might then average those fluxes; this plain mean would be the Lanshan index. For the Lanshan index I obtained 6.1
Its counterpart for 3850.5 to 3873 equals 7.5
